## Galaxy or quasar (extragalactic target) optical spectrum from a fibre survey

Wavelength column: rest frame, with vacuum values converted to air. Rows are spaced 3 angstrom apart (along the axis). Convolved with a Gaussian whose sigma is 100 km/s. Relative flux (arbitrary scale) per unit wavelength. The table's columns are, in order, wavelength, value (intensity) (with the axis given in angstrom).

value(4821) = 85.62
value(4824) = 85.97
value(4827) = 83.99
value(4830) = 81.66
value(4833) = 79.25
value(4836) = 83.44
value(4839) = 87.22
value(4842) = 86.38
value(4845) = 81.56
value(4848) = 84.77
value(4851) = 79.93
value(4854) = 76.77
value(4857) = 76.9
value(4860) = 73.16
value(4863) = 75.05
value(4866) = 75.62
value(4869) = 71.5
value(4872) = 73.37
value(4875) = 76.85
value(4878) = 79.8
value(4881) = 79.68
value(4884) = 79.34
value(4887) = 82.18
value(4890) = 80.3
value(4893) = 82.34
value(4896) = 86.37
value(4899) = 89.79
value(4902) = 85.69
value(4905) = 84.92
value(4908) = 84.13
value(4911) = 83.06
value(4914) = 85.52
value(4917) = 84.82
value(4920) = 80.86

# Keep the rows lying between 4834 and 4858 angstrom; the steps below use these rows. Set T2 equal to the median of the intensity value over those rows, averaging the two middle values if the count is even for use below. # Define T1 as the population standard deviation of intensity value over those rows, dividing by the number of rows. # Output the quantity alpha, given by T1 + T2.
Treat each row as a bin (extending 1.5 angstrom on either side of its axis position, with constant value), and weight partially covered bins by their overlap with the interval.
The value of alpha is 86.3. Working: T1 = 3.8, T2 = 82.5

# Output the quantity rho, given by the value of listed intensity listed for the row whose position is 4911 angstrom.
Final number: 83.06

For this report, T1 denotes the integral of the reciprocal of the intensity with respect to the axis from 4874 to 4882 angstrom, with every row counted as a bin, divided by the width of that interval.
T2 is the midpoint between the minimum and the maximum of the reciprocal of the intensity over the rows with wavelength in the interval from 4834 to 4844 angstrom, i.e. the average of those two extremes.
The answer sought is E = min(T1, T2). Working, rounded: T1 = 0.0127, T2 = 0.0117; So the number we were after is 0.0117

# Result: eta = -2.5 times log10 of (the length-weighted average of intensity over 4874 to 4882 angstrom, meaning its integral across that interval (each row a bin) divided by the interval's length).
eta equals -4.74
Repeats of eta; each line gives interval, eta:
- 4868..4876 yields -4.67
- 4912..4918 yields -4.82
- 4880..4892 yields -4.76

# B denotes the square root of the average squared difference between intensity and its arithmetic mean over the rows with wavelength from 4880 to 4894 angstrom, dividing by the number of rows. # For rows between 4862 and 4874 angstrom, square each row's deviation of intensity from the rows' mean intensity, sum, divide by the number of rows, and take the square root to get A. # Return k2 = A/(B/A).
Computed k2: 2.1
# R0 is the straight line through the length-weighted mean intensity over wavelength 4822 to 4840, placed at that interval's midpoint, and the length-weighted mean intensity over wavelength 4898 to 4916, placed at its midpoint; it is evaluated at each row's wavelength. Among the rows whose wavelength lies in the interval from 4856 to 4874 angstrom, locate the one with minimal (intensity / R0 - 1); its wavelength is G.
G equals 4869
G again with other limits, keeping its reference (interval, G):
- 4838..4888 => 4869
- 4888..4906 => 4890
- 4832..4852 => 4833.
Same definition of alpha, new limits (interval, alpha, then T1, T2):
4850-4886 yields 79.5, 2.7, 76.8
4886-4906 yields 87.9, 2.9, 84.9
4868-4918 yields 86.9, 4.6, 82.3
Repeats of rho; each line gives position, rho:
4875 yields 76.85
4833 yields 79.25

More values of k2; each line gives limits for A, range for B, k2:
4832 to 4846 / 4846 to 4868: 2.5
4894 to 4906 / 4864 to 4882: 1.1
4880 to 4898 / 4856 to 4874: 3.2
